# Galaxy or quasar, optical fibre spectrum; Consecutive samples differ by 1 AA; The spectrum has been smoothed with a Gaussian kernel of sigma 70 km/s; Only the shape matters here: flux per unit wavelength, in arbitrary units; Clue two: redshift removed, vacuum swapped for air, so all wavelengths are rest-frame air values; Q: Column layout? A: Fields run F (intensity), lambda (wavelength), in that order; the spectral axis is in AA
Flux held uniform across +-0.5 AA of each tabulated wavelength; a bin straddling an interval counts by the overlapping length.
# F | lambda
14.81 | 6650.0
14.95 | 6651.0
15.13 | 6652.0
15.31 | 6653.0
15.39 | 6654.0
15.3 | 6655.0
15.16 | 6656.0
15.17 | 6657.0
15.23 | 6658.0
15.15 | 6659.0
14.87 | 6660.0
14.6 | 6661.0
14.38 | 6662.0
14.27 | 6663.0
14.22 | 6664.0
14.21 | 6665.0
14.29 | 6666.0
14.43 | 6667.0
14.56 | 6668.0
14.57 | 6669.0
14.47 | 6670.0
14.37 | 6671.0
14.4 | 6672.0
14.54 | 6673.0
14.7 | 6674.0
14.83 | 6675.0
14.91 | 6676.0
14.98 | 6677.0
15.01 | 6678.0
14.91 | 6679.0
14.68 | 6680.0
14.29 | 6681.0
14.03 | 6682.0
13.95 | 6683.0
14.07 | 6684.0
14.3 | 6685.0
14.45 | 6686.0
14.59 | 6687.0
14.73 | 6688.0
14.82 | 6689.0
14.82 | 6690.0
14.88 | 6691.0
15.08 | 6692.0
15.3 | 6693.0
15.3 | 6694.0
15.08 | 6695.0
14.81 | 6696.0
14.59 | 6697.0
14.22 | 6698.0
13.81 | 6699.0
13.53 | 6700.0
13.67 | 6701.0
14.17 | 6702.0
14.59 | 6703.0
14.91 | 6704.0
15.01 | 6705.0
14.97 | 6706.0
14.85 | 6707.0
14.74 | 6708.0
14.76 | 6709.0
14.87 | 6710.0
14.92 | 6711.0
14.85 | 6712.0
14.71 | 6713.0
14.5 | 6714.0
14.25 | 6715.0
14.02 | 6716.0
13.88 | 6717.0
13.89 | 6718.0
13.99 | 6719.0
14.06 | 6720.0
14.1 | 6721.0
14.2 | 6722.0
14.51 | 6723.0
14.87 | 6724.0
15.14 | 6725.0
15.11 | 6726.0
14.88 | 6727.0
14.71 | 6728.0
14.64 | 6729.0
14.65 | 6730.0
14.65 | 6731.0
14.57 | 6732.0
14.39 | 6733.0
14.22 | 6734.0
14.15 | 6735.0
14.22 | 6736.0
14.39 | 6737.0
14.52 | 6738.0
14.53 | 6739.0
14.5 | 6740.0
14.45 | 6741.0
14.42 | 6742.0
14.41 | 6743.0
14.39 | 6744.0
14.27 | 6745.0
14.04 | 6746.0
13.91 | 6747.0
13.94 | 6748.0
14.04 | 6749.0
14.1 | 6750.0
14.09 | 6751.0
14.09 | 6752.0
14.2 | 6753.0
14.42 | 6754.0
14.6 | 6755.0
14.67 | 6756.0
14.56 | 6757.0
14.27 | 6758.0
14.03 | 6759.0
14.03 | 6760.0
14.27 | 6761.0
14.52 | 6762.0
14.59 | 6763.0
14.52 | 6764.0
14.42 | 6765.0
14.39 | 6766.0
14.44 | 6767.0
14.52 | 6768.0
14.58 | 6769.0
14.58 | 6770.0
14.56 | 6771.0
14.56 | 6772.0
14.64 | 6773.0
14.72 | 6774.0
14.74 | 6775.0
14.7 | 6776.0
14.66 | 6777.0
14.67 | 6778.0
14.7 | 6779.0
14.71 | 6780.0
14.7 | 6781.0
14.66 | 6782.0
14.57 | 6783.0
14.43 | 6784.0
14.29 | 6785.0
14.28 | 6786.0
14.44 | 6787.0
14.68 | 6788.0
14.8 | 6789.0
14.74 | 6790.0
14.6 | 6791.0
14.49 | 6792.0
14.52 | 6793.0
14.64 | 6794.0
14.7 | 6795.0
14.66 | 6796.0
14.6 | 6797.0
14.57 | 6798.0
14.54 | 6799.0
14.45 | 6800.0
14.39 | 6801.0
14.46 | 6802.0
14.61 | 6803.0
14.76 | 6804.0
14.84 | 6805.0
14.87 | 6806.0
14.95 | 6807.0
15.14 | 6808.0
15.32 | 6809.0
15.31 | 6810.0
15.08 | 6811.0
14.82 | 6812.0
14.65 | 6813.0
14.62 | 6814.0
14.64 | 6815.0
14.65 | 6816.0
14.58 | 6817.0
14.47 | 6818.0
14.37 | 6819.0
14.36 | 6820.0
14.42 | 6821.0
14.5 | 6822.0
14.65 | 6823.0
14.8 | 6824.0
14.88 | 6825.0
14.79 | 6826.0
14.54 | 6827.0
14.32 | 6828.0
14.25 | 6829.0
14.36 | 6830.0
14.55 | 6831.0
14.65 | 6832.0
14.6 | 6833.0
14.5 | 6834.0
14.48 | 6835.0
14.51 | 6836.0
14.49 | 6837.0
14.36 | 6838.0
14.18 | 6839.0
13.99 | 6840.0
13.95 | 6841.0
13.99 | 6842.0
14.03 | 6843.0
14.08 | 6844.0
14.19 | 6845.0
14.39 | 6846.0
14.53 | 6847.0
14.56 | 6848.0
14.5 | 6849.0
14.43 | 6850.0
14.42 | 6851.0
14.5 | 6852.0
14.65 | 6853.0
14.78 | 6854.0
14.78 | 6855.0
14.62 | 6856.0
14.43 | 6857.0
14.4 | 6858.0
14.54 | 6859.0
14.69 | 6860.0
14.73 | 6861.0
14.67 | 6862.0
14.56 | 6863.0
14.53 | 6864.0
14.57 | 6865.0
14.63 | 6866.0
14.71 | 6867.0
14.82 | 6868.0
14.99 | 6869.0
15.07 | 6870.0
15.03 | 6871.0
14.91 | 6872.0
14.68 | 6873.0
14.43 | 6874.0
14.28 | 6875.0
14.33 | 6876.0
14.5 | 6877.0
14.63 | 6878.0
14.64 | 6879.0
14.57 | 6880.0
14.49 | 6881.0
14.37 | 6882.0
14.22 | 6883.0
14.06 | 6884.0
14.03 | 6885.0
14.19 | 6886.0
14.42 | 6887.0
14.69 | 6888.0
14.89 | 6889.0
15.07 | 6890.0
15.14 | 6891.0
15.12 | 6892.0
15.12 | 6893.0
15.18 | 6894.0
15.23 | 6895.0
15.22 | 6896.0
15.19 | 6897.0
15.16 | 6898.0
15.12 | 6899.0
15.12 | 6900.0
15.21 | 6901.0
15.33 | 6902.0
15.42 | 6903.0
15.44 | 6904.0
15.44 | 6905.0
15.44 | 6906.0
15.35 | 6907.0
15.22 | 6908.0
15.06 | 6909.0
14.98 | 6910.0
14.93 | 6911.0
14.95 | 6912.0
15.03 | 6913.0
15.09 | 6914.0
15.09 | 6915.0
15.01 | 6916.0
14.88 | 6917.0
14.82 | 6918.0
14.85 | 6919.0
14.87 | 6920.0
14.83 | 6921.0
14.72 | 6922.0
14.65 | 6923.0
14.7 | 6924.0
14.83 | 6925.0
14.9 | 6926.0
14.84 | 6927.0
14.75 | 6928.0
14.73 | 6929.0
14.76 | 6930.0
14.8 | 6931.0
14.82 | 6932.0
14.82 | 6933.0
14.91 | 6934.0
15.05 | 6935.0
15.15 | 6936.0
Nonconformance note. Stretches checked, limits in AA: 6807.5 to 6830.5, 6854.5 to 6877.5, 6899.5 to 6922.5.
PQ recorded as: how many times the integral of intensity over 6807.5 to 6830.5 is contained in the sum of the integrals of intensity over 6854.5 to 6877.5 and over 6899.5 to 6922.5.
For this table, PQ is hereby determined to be 2.03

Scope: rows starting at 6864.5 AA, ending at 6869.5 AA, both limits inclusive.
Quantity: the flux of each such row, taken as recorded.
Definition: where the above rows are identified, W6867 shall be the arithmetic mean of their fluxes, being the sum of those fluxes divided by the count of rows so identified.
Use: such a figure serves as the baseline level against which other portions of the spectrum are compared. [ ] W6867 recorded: 14.7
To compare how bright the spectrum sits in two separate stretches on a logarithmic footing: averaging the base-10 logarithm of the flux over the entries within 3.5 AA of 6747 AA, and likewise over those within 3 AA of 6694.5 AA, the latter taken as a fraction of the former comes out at 1.02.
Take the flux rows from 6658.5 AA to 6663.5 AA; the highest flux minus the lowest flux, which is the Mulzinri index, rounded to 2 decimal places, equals 0.88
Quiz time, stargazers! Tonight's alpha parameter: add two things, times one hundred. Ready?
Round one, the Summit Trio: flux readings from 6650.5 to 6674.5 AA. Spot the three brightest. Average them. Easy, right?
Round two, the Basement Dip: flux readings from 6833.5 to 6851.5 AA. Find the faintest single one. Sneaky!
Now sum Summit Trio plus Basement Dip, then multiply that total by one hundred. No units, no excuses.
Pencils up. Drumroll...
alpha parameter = 2928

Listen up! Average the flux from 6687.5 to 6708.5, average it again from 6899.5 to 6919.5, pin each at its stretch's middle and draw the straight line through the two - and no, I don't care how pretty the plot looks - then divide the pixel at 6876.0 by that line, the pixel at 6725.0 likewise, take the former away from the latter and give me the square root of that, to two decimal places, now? 0.28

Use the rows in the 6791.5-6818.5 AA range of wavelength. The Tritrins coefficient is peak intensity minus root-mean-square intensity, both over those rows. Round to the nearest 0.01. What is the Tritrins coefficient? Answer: 0.60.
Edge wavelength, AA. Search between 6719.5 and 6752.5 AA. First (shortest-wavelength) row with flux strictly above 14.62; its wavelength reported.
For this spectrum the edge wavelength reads 6724.0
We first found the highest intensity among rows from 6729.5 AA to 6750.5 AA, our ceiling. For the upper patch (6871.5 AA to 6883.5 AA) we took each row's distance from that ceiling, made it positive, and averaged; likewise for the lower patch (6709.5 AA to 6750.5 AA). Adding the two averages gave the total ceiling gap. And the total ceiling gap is 0.541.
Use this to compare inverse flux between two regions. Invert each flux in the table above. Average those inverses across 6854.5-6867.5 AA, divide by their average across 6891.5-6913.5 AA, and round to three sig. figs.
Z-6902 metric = 1.04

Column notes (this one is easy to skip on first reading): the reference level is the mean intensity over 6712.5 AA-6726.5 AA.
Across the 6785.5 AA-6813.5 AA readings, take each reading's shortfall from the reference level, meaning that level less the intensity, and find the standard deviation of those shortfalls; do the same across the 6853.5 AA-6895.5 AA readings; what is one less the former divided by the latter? 0.15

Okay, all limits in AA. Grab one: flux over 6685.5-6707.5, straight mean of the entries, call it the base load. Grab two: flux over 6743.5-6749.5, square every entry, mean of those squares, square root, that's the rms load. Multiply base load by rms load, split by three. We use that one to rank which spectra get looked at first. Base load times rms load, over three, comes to 68.8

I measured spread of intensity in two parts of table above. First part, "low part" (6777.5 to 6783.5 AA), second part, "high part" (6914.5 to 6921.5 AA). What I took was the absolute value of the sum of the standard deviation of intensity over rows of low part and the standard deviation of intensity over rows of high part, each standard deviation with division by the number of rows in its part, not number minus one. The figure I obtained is 0.14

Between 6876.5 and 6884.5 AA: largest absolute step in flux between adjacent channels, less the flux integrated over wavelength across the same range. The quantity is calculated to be -115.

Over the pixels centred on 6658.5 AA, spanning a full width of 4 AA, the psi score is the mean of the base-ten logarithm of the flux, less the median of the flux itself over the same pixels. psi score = -14.0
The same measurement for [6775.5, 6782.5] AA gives -13.5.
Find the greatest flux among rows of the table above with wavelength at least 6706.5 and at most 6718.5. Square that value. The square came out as 223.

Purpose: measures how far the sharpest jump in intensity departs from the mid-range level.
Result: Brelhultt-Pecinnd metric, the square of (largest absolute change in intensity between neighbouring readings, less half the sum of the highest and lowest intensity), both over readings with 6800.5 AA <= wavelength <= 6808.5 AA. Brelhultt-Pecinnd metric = 212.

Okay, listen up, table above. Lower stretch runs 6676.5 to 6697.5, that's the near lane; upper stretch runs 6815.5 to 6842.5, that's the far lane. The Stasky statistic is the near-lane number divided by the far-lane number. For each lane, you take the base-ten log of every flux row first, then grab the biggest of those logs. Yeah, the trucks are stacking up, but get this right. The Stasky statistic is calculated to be 1.01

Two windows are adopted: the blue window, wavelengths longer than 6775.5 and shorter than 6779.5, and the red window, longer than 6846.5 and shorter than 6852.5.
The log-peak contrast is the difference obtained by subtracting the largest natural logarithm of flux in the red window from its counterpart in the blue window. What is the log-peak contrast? 0.010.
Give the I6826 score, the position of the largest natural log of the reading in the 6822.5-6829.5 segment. 6825.0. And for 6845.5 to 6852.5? 6848.0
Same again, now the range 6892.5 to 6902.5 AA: 6902.0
